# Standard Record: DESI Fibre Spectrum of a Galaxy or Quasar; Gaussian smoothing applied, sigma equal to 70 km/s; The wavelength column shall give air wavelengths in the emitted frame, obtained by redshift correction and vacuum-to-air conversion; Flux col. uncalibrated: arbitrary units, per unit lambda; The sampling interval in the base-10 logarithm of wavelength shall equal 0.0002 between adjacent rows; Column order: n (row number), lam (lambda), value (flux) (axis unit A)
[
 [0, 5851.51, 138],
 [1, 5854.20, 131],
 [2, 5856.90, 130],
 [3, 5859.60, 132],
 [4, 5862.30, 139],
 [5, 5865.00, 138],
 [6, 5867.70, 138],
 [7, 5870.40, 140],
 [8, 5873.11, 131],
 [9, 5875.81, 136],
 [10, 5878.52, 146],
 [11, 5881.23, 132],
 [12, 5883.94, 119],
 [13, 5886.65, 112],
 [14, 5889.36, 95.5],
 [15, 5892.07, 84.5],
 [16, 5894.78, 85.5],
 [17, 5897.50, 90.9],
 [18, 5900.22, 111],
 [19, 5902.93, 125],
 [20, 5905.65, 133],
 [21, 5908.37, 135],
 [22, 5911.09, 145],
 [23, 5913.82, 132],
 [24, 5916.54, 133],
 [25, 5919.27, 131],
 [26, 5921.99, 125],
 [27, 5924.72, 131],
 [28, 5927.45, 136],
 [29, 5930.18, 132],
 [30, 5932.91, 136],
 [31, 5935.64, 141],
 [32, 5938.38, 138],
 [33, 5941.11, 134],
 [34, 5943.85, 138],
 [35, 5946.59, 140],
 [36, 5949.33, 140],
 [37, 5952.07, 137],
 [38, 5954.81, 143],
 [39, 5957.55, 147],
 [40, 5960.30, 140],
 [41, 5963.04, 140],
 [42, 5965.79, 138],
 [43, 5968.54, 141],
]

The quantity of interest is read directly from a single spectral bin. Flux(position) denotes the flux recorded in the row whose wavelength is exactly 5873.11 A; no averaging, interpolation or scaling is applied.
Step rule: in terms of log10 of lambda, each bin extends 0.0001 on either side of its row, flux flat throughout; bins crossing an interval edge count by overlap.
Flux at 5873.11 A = 131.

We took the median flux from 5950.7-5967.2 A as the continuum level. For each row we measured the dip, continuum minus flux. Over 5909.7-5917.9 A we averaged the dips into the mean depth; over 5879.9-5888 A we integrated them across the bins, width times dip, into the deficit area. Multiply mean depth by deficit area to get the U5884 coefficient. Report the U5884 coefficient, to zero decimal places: 515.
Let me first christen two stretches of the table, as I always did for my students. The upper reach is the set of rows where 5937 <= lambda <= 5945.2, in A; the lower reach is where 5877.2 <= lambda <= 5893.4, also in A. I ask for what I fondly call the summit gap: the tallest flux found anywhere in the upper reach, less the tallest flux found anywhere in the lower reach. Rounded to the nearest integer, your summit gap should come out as -8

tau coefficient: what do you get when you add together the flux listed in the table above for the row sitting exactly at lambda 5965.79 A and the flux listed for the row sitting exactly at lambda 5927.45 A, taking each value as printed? 274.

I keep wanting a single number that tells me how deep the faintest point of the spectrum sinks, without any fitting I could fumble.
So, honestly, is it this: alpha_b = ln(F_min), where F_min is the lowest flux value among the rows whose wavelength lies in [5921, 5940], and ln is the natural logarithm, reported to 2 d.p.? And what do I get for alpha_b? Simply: 4.83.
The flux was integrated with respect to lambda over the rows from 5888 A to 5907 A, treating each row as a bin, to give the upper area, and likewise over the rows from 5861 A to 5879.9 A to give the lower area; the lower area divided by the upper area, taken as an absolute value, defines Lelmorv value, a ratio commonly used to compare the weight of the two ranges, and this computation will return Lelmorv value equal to 1.3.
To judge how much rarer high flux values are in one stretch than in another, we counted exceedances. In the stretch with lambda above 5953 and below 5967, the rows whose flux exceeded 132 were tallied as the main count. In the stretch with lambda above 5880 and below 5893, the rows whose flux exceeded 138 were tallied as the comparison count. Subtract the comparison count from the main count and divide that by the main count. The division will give 1.0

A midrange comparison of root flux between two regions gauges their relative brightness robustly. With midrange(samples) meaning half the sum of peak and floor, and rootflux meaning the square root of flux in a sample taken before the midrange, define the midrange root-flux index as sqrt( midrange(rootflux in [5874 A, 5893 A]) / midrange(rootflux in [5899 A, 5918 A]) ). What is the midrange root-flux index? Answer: 0.97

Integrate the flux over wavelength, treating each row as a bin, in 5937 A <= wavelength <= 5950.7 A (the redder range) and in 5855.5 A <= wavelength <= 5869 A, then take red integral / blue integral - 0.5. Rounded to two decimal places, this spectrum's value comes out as 0.53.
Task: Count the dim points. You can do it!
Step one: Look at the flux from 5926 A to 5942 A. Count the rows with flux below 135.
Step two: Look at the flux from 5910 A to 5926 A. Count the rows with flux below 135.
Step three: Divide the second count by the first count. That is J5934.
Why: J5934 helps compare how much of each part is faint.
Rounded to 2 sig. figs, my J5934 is 2.5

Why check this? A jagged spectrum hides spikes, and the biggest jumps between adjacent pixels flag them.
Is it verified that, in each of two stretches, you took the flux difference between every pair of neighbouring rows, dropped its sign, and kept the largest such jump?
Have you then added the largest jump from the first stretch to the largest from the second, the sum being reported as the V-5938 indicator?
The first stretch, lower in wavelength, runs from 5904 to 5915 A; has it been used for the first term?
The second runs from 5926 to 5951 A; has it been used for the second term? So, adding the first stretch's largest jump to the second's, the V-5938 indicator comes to 18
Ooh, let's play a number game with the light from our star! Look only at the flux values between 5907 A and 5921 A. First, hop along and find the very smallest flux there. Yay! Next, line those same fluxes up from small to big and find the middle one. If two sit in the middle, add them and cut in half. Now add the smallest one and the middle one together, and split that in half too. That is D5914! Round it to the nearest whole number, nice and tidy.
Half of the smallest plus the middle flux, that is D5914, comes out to 132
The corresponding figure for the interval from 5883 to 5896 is 90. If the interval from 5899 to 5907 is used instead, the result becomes 118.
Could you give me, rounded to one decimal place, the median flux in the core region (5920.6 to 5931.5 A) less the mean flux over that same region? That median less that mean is 0.5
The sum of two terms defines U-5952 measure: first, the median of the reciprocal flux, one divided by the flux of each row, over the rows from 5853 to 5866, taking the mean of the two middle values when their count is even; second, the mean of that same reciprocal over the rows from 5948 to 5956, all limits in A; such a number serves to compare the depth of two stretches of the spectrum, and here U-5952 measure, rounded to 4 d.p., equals 0.0147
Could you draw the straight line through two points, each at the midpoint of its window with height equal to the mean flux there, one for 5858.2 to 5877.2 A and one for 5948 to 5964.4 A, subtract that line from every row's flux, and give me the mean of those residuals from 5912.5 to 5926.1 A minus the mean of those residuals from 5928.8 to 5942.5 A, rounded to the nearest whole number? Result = -5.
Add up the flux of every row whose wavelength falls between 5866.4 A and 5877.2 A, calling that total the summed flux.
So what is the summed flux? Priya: 545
